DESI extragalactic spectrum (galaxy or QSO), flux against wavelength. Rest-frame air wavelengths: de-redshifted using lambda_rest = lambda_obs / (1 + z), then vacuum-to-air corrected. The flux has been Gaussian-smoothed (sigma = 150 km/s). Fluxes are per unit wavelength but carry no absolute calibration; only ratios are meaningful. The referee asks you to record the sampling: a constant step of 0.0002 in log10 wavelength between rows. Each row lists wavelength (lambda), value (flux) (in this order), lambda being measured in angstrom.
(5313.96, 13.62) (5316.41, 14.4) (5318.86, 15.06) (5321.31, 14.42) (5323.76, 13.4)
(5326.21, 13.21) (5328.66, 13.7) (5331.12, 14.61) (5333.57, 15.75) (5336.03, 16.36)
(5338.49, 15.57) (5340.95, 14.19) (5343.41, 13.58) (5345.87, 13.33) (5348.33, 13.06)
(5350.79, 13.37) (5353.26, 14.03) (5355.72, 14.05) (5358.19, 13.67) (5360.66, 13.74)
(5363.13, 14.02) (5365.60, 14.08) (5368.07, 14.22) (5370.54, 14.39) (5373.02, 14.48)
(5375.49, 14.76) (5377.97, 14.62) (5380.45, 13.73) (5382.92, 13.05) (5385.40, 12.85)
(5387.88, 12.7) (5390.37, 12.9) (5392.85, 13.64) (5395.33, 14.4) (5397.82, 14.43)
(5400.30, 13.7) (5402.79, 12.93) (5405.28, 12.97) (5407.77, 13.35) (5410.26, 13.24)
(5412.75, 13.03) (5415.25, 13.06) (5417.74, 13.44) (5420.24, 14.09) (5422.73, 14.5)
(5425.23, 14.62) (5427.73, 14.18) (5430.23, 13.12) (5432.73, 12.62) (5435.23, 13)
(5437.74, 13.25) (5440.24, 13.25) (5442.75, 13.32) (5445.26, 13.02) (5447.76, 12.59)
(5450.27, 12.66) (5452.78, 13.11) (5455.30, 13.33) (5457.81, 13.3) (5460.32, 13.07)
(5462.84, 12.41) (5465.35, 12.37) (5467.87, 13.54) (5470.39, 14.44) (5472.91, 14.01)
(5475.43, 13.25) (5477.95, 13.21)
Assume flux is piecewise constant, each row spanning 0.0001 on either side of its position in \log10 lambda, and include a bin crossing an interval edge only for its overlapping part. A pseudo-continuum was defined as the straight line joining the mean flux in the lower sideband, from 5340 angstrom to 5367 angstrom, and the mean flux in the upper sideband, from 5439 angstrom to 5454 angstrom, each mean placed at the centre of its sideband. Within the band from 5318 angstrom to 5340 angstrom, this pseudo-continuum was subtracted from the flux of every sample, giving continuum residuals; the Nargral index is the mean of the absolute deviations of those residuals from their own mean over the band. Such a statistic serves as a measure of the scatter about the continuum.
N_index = 0.92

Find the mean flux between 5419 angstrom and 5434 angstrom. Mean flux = 13.86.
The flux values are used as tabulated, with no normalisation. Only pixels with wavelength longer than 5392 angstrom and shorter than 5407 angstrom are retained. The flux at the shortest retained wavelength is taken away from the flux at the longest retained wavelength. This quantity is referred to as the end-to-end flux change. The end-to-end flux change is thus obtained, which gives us -0.7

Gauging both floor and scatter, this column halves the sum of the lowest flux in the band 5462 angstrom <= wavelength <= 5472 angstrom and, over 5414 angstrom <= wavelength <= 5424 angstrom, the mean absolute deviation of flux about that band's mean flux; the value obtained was 6.4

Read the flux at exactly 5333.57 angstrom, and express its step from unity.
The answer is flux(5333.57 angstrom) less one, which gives 14.75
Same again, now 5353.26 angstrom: 13.03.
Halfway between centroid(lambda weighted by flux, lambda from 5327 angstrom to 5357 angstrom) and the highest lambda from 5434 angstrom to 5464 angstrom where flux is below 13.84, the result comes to 5402.4 angstrom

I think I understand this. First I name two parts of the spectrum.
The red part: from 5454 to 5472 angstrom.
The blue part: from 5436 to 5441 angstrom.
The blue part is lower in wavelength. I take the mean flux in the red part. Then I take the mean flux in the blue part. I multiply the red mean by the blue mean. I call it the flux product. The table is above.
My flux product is 175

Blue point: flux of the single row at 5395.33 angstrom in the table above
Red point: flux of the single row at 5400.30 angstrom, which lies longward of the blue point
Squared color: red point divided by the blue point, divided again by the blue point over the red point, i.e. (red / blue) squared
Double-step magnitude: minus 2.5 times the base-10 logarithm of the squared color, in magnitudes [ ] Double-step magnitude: 0.11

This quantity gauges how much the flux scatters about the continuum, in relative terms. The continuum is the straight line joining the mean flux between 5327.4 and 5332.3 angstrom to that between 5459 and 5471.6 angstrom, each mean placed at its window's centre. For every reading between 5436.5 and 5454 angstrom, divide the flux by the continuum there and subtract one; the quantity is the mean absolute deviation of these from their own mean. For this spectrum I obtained 0.016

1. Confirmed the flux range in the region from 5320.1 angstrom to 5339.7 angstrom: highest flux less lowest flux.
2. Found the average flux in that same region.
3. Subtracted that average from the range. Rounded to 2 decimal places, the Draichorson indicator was -11.48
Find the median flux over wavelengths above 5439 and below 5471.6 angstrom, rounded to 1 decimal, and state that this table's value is 13.1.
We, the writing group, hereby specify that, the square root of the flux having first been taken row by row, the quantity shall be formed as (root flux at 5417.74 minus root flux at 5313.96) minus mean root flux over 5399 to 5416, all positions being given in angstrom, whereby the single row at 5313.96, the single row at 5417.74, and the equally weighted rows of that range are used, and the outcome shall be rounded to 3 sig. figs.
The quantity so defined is -3.66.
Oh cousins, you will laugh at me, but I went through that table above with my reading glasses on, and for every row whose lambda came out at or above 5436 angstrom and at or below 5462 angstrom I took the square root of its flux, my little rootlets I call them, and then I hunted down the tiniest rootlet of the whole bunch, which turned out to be 3.55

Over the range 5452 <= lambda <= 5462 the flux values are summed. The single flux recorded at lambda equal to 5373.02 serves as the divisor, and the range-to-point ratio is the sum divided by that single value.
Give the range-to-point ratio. 3.65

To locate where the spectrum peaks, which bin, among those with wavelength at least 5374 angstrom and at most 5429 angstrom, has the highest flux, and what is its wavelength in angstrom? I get 5375.49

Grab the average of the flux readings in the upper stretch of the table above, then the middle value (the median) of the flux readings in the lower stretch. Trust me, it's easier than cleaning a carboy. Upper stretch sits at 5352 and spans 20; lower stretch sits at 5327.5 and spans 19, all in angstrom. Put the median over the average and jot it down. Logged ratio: 1.07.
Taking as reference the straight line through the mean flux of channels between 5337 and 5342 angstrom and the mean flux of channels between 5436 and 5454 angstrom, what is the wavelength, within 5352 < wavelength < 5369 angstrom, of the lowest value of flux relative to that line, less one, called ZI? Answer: 5358.19 angstrom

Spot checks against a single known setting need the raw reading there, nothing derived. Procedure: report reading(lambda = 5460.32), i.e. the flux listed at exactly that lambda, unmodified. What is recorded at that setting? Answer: 13.07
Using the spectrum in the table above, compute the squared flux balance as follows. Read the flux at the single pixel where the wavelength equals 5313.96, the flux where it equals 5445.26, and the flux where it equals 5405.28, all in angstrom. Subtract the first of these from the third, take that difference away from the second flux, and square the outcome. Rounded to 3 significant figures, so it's 187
